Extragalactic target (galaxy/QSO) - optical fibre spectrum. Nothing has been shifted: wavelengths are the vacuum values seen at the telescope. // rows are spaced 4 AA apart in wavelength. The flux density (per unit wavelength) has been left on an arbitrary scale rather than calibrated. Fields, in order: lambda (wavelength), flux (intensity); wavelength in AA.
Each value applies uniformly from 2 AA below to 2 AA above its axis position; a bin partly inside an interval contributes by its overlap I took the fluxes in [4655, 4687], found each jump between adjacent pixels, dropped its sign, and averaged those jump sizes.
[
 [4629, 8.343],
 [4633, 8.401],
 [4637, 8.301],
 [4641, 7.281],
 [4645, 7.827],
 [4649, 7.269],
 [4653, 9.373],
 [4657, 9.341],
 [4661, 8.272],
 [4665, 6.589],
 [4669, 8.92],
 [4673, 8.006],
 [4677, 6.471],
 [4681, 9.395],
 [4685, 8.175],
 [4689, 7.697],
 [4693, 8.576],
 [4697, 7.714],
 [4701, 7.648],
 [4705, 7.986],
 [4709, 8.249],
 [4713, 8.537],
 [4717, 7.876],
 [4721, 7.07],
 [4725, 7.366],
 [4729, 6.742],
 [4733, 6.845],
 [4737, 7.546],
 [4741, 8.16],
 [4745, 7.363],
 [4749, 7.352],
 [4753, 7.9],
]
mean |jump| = 1.67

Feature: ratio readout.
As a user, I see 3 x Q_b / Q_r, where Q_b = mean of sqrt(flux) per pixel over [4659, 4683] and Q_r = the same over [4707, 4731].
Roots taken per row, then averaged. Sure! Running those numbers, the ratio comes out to 3.05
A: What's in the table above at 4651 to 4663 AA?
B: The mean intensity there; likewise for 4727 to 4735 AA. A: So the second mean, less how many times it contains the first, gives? 6.04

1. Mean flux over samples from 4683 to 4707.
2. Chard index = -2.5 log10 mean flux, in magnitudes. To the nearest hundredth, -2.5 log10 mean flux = -2.25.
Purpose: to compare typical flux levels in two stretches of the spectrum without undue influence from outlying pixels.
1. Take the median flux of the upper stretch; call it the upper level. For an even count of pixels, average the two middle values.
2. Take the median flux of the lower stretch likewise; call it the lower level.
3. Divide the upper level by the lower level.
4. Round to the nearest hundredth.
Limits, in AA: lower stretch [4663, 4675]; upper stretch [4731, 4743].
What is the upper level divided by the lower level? 0.94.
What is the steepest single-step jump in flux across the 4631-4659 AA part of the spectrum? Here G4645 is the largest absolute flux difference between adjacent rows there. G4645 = 2.1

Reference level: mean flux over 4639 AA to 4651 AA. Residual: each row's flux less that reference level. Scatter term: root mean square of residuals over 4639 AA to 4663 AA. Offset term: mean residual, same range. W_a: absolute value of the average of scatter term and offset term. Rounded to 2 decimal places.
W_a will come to 0.96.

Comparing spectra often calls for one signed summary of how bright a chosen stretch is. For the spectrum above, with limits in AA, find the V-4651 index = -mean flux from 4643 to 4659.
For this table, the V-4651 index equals -8.5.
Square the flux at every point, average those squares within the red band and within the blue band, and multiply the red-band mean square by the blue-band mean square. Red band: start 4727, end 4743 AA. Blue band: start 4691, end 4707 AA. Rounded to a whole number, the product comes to 3444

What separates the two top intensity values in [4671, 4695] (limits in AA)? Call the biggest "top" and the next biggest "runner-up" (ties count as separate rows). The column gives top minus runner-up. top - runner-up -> 0.8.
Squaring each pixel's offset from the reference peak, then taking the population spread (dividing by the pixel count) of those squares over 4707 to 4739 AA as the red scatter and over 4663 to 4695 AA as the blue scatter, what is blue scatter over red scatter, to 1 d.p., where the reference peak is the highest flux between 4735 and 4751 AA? 1.5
